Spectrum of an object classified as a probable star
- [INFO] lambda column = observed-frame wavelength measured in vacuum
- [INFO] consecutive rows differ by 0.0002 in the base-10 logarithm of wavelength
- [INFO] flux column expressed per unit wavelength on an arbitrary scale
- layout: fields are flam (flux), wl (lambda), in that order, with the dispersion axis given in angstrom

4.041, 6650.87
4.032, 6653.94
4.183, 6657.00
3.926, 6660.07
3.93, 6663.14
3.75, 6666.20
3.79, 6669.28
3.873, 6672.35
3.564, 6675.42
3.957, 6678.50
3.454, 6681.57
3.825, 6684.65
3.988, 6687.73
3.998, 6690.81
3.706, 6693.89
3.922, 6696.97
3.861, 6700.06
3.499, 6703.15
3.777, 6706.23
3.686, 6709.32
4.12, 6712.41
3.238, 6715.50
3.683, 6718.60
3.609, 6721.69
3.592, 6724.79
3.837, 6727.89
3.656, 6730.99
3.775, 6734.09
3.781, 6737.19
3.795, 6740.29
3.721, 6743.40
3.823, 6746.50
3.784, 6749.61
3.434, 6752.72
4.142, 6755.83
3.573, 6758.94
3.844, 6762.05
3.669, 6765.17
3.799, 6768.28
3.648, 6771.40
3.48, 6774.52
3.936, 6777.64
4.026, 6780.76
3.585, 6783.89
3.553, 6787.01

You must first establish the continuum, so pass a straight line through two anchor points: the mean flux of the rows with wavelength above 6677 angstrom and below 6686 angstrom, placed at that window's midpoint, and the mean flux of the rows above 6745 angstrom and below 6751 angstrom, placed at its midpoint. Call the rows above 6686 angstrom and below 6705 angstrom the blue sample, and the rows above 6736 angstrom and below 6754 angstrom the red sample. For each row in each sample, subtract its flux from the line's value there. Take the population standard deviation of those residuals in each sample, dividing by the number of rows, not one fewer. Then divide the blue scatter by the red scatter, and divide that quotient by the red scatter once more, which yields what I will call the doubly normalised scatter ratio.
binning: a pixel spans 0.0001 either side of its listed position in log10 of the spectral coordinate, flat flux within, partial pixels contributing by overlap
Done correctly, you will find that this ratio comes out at 9.8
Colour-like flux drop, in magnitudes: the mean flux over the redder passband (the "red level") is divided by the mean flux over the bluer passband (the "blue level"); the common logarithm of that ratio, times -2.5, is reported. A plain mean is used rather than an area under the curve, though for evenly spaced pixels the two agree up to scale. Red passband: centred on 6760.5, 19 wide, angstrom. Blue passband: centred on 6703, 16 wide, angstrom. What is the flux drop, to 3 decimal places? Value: 0.002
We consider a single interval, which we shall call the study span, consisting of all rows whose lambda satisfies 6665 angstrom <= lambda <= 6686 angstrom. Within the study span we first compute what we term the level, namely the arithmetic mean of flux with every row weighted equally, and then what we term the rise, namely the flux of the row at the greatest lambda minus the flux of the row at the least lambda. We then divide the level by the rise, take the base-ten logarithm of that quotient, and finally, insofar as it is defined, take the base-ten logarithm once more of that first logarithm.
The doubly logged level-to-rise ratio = 0.23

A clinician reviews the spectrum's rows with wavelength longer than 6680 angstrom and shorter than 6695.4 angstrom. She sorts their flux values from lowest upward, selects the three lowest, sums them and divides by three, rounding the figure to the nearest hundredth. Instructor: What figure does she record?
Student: 3.66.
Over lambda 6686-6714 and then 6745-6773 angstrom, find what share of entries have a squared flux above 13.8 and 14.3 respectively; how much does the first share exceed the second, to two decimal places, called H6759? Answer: 0.11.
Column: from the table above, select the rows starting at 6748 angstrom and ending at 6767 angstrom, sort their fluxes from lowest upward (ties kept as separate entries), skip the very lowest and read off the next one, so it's 3.573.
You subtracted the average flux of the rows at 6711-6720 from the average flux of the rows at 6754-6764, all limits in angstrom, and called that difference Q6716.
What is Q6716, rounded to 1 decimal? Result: 0.2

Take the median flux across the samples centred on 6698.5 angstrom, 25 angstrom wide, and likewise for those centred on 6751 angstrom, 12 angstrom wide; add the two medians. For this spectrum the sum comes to 7.62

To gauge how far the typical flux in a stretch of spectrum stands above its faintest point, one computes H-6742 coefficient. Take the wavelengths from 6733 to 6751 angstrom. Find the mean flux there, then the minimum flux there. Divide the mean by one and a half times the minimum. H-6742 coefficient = 0.677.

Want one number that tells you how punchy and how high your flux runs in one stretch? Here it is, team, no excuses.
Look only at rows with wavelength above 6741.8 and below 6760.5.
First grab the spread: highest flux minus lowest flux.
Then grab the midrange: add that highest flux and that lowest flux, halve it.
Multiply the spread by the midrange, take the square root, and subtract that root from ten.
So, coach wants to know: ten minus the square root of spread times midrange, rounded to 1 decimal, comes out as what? 8.4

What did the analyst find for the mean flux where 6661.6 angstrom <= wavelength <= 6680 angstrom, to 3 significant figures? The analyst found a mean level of 3.81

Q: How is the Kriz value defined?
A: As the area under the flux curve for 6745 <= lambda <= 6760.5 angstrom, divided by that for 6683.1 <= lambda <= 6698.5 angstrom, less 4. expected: -3.03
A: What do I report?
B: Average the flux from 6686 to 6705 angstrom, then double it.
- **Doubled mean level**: 7.66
